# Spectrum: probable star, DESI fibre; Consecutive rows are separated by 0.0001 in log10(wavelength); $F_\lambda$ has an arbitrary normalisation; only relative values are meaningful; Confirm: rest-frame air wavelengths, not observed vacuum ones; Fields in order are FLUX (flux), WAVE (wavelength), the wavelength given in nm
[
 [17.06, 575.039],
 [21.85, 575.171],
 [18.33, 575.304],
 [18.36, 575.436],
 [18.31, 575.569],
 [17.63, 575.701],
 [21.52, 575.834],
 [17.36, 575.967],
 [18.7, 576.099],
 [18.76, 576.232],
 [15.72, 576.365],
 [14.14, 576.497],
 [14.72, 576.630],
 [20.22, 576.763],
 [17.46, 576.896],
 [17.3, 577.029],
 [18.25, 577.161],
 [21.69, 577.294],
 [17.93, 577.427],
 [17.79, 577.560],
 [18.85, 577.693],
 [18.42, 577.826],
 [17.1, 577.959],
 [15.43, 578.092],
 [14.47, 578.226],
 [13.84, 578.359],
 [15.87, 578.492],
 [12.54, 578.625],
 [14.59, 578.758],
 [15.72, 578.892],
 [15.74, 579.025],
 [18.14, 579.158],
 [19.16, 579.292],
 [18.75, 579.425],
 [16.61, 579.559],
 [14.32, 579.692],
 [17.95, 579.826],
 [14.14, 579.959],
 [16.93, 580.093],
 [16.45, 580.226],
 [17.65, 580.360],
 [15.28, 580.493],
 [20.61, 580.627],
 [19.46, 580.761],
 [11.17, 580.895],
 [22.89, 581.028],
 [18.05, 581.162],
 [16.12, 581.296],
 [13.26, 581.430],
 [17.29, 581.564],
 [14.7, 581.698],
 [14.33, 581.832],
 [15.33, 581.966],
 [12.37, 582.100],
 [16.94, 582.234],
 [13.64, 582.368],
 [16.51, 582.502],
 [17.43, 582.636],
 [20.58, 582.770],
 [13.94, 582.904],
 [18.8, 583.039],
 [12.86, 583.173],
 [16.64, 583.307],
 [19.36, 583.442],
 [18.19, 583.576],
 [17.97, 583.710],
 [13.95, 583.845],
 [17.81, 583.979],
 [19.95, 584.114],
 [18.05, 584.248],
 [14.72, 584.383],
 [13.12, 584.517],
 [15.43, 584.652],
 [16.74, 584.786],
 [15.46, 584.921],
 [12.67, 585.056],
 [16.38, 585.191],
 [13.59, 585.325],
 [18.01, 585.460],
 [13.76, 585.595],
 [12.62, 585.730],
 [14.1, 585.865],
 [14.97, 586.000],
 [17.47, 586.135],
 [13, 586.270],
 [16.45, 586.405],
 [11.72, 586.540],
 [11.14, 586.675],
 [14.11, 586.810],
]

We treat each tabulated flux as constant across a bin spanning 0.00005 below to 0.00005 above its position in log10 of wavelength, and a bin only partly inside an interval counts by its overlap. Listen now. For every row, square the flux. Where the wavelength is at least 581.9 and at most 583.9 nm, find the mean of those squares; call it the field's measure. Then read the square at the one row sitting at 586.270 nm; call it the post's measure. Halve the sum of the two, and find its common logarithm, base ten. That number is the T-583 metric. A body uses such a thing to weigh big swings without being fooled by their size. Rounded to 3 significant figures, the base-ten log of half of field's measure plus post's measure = 2.34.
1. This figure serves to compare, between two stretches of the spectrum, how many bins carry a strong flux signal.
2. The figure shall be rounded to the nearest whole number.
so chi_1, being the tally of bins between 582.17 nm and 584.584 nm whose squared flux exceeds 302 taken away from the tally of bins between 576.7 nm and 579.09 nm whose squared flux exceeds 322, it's -4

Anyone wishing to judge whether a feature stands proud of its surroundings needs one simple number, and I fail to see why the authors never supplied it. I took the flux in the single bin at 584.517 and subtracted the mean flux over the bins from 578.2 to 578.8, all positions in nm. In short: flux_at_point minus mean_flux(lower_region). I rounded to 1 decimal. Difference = -1.1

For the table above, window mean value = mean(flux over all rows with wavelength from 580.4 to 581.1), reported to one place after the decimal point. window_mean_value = 17.9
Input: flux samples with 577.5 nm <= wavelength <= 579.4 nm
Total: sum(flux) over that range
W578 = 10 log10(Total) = 23.6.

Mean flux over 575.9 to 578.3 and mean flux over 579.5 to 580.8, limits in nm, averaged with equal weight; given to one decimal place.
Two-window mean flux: 17.2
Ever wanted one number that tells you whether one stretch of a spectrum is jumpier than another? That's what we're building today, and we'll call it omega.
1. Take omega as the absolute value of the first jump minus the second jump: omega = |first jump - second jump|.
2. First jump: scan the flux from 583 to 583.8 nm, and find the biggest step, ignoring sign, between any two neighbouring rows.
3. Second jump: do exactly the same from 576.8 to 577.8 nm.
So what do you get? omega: 2.2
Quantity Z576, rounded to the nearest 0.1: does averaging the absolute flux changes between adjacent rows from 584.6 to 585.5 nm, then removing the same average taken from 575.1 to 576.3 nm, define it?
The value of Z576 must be 1.0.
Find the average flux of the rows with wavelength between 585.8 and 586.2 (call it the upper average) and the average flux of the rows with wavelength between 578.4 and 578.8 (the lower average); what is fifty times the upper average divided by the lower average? 54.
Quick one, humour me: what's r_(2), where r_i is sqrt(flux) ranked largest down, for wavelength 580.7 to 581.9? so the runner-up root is 4.41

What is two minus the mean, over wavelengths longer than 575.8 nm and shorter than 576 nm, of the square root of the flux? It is -2.40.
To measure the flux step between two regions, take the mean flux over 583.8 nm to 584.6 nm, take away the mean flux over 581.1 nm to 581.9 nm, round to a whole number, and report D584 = 1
